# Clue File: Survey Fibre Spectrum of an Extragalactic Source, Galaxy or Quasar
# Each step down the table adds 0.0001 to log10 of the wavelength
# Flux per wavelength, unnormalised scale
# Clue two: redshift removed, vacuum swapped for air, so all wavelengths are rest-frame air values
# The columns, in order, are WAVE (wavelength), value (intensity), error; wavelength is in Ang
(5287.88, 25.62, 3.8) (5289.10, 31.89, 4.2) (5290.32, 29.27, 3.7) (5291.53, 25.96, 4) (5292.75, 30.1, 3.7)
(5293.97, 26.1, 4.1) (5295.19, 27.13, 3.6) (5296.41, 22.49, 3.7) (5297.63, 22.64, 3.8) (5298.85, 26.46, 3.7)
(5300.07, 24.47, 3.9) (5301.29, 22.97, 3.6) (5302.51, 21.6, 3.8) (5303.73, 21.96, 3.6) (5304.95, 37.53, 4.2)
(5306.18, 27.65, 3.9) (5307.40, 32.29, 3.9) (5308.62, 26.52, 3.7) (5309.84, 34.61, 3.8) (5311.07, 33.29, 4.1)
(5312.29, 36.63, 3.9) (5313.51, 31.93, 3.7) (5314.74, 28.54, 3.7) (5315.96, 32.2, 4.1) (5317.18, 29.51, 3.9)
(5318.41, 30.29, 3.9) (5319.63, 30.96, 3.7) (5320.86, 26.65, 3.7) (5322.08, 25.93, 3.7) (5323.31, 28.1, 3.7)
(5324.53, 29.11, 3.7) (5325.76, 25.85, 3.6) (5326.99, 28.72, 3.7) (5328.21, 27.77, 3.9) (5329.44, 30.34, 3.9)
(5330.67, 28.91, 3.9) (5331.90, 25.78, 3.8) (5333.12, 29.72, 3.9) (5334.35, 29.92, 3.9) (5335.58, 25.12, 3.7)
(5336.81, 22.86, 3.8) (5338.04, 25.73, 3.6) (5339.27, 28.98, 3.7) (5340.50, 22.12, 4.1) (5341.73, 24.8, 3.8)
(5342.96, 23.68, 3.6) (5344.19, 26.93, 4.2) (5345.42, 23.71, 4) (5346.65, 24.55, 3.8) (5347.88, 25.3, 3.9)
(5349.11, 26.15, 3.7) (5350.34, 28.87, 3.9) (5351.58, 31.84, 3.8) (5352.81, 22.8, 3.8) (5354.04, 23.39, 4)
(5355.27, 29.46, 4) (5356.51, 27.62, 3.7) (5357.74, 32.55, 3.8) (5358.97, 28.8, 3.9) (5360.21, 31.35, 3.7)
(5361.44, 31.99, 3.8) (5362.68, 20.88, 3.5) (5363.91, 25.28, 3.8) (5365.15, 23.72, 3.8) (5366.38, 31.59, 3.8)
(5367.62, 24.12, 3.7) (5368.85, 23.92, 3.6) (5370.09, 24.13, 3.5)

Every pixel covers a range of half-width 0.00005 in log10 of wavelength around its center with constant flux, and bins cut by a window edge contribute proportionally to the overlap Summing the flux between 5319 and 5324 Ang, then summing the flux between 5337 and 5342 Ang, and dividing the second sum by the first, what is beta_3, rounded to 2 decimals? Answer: 0.91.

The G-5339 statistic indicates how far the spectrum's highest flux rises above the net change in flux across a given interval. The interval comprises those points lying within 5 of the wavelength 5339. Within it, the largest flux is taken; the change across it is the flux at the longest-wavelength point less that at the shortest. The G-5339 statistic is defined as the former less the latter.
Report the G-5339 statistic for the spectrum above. 36.2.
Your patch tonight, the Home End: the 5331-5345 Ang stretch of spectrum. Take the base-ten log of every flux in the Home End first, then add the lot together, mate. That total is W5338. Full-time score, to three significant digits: 15.5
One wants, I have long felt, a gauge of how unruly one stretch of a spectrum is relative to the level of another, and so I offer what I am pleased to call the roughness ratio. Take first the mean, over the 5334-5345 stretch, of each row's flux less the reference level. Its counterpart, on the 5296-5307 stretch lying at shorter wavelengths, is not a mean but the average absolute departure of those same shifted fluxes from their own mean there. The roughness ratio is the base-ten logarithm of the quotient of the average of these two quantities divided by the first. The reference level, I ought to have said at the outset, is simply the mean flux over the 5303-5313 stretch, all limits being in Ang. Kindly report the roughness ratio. -0.7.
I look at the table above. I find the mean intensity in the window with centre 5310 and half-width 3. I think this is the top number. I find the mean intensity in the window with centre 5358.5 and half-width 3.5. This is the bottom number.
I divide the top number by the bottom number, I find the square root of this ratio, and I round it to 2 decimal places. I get 1.04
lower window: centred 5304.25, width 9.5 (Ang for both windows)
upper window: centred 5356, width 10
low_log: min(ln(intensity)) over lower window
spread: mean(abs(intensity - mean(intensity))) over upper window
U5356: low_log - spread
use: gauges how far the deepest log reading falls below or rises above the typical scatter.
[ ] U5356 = 0.2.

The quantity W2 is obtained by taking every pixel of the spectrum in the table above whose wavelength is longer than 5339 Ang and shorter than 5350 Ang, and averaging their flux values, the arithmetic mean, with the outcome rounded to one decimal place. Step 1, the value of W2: 25.1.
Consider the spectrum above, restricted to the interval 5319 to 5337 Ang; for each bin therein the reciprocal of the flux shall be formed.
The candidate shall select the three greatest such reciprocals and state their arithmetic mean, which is 0.041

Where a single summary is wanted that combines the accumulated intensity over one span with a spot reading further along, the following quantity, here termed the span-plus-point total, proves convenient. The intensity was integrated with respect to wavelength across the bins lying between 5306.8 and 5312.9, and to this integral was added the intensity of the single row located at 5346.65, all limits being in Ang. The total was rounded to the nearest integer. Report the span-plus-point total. 224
